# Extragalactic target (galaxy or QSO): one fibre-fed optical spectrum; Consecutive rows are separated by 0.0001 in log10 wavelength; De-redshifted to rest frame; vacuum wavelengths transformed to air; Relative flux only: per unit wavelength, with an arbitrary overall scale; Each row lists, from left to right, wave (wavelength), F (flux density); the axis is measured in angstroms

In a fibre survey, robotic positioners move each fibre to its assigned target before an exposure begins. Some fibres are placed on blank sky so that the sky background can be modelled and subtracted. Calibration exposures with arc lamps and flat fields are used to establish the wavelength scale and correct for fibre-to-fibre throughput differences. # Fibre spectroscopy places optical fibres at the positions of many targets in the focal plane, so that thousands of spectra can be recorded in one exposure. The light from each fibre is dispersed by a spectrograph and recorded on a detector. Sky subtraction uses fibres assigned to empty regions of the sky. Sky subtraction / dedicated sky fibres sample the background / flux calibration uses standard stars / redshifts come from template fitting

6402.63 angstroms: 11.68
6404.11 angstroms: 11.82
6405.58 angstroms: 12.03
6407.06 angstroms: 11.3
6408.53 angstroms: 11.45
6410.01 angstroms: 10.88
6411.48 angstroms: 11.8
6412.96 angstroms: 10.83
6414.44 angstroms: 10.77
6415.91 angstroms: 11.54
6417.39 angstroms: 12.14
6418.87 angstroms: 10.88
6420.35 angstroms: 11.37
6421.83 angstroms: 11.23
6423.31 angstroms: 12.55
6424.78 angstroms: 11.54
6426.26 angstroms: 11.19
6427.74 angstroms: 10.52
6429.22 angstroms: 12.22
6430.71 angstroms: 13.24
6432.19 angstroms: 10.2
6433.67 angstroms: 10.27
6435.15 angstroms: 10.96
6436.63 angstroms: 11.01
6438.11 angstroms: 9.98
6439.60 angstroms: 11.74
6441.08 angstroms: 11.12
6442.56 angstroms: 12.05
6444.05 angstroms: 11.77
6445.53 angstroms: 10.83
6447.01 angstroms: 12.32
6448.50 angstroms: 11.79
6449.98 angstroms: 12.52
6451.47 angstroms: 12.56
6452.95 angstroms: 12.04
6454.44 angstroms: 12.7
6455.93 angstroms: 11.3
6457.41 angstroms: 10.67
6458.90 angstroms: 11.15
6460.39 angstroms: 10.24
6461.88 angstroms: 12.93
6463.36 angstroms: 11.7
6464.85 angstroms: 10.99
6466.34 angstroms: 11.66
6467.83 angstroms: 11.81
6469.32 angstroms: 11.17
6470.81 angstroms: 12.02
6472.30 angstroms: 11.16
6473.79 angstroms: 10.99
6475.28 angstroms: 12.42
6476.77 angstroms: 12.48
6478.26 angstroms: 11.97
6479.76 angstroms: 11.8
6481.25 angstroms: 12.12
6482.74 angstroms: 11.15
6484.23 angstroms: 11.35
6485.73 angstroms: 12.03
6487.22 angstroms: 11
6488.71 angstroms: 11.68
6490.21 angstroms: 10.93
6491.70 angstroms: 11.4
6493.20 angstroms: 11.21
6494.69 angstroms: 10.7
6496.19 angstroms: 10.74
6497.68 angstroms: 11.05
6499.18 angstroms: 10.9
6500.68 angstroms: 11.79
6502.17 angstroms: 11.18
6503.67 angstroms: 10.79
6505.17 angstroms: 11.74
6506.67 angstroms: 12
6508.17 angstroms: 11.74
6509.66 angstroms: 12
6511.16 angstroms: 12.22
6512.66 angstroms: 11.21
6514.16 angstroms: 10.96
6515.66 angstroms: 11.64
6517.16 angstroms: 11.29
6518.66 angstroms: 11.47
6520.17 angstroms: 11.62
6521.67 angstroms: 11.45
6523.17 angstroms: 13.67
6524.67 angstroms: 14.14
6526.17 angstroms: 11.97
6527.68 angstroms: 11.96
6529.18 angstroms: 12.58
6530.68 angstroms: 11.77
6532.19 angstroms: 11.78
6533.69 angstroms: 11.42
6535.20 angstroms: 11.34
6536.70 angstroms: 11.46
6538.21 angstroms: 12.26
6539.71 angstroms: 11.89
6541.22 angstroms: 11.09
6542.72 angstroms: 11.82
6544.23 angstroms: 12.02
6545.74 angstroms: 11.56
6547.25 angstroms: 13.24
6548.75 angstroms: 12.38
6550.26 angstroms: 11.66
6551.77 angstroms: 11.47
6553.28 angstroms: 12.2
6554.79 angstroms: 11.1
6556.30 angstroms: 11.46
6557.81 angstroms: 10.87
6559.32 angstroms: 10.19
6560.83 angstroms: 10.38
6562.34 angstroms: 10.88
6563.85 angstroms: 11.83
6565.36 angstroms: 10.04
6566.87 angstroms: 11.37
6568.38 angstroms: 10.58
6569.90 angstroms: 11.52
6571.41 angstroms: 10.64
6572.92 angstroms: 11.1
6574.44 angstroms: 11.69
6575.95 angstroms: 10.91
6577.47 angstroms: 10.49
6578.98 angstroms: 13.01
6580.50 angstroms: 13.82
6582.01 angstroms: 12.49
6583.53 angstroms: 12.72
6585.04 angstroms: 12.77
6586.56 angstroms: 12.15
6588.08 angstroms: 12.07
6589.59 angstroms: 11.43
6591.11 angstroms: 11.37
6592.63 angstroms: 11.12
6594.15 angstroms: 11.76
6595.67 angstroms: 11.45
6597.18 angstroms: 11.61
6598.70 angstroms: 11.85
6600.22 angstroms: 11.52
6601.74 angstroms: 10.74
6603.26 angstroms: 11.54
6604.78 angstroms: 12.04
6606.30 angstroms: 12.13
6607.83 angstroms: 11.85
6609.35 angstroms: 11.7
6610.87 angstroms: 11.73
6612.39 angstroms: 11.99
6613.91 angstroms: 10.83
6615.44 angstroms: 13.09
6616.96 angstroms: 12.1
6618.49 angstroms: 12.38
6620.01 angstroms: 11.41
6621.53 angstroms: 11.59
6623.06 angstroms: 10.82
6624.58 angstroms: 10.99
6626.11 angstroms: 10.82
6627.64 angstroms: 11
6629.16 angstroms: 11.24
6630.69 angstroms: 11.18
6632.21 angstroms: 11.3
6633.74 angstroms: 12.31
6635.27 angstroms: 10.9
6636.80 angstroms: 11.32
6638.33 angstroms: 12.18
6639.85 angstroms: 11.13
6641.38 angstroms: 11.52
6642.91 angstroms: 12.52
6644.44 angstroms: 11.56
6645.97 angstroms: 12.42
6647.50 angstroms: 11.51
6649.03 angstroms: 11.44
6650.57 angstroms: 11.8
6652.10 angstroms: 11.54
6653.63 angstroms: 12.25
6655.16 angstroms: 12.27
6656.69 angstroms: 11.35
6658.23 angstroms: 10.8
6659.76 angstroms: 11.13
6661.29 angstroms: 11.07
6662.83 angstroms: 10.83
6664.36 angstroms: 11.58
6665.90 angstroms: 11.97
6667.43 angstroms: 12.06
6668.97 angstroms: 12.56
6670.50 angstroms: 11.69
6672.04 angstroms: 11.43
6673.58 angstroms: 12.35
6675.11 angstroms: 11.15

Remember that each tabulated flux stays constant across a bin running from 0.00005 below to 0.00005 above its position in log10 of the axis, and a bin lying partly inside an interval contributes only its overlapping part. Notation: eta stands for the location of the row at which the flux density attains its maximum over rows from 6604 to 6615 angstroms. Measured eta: 6606.30 angstroms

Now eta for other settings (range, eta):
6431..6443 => 6442.56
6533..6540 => 6538.21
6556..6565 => 6563.85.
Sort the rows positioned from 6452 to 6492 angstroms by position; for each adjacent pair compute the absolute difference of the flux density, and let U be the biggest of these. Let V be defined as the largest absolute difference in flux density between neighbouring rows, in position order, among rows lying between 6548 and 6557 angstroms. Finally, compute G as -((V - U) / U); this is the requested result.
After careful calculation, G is 0.6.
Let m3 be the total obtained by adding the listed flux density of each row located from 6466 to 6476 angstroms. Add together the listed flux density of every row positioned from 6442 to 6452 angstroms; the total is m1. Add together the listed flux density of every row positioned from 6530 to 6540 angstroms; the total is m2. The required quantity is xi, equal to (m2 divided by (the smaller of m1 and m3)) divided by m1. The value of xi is 0.0120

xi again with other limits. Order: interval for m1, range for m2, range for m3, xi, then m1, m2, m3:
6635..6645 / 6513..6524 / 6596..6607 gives 0.0125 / 81.1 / 82.1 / 81.4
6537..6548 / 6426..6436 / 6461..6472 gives 0.0114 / 83.9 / 78.6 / 82.3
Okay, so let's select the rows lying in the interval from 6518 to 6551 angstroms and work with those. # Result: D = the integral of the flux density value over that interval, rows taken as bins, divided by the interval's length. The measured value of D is 12.0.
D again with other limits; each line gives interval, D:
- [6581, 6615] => 11.8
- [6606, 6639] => 11.6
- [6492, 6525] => 11.6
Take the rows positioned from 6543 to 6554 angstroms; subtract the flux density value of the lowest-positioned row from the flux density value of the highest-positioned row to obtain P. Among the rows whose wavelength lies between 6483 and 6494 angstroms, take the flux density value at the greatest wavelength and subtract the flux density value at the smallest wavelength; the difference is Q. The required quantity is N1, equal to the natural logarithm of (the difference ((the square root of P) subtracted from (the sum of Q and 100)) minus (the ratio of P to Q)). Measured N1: 4.61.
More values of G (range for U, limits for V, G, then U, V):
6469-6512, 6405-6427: 0.1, 1.4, 1.3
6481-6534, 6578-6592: 0.4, 2.2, 1.3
